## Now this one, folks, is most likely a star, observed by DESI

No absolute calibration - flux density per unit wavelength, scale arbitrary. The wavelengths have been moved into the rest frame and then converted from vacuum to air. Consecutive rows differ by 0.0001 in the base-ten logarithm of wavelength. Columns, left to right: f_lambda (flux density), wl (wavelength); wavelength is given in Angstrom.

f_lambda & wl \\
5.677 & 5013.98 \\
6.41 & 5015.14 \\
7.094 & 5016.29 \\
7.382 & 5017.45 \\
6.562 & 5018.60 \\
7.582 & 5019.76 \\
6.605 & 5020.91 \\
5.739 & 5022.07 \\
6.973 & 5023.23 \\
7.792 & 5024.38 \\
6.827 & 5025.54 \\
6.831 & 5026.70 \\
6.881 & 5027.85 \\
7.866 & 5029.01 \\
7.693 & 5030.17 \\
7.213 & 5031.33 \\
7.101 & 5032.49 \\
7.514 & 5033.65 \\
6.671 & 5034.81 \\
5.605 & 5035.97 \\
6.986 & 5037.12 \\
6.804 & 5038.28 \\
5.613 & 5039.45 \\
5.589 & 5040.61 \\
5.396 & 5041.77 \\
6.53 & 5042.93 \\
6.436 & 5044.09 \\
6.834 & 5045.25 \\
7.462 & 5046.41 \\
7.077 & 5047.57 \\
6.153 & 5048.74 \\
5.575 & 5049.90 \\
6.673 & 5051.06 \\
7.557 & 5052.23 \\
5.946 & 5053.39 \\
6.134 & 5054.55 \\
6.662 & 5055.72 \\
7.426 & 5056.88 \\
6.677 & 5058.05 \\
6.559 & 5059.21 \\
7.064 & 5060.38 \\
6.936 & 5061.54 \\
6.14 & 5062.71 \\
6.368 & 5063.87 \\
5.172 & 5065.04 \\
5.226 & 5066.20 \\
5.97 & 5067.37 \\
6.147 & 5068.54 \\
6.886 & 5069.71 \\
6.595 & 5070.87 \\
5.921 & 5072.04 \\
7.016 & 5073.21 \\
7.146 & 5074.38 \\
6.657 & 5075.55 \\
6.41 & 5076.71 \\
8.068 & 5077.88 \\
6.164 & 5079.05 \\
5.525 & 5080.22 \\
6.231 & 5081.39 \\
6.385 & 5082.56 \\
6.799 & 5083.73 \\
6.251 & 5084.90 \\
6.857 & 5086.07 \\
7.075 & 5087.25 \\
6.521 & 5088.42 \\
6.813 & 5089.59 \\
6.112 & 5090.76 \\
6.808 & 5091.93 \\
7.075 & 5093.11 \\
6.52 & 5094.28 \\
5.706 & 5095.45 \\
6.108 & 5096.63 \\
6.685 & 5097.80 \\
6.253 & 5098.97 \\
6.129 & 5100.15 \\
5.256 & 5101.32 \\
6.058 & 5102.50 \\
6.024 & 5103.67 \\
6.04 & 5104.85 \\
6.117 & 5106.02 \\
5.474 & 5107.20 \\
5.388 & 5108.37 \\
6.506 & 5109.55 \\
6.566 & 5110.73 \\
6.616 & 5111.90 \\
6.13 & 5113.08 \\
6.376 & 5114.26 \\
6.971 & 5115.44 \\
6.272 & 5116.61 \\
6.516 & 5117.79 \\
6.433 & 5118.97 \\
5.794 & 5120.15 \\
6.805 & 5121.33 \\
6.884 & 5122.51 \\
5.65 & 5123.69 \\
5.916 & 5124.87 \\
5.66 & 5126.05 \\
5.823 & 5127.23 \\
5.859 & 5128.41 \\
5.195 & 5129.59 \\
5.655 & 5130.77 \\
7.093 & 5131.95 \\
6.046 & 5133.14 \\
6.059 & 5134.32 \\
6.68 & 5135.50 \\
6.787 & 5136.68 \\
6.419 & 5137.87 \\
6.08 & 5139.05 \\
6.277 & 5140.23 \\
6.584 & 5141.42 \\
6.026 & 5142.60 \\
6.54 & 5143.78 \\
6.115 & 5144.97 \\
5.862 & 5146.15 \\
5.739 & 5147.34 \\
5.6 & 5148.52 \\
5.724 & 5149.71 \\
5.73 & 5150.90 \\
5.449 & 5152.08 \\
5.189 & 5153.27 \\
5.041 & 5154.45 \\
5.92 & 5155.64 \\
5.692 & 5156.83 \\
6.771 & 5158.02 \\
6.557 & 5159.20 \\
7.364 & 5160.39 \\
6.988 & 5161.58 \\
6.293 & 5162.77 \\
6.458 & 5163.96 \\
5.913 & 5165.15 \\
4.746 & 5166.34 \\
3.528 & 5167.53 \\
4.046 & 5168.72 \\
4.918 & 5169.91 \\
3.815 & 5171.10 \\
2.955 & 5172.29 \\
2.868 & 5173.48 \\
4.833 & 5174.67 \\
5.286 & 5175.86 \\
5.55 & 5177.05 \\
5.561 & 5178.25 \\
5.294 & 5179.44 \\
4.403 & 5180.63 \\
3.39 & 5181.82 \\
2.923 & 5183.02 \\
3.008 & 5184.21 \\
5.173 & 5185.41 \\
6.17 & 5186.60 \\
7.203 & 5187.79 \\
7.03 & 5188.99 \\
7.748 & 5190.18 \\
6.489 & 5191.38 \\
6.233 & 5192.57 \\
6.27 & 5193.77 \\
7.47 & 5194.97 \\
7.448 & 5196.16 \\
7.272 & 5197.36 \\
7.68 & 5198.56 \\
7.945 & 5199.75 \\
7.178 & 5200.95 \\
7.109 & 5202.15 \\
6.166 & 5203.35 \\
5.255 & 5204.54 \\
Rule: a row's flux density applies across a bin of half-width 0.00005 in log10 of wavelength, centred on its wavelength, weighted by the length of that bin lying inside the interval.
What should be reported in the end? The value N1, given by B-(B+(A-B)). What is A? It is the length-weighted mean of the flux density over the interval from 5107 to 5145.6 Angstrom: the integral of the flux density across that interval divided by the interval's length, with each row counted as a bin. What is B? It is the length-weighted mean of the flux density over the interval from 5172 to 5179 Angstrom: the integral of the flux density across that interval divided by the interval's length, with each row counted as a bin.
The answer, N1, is -1.6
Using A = 6.23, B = 4.6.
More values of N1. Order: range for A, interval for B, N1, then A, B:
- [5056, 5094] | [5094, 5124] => -0.3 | 6.53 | 6.2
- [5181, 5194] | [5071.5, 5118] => 0.8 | 5.56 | 6.4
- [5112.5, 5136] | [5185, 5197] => 0.6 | 6.19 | 6.8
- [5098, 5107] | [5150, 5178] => -0.7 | 5.99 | 5.3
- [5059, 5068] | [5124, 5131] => -0.5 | 6.16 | 5.7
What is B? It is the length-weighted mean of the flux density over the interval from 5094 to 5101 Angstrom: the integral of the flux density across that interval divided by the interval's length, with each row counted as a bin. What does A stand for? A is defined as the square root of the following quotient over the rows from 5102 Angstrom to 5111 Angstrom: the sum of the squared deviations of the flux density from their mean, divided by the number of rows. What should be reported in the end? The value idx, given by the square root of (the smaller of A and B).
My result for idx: 0.63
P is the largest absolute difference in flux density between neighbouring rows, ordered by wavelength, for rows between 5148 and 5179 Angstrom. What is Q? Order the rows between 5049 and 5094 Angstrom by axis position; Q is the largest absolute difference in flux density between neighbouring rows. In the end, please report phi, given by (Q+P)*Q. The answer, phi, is 7.4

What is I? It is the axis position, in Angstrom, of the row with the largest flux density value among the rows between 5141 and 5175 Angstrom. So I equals 5160.39 Angstrom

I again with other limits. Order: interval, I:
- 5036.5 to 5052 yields 5046.41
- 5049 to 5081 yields 5077.88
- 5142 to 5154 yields 5143.78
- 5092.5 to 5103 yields 5093.11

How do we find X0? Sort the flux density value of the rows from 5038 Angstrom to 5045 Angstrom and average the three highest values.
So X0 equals 6.6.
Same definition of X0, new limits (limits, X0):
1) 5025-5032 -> 7.6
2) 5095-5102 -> 6.4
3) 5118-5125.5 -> 6.7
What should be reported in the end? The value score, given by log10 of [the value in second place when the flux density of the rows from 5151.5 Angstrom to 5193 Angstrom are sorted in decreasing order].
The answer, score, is 0.867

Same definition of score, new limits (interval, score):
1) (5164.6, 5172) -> 0.692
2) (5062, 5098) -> 0.854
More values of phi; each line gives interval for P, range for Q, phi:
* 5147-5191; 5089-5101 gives 2.4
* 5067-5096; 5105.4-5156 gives 4.8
